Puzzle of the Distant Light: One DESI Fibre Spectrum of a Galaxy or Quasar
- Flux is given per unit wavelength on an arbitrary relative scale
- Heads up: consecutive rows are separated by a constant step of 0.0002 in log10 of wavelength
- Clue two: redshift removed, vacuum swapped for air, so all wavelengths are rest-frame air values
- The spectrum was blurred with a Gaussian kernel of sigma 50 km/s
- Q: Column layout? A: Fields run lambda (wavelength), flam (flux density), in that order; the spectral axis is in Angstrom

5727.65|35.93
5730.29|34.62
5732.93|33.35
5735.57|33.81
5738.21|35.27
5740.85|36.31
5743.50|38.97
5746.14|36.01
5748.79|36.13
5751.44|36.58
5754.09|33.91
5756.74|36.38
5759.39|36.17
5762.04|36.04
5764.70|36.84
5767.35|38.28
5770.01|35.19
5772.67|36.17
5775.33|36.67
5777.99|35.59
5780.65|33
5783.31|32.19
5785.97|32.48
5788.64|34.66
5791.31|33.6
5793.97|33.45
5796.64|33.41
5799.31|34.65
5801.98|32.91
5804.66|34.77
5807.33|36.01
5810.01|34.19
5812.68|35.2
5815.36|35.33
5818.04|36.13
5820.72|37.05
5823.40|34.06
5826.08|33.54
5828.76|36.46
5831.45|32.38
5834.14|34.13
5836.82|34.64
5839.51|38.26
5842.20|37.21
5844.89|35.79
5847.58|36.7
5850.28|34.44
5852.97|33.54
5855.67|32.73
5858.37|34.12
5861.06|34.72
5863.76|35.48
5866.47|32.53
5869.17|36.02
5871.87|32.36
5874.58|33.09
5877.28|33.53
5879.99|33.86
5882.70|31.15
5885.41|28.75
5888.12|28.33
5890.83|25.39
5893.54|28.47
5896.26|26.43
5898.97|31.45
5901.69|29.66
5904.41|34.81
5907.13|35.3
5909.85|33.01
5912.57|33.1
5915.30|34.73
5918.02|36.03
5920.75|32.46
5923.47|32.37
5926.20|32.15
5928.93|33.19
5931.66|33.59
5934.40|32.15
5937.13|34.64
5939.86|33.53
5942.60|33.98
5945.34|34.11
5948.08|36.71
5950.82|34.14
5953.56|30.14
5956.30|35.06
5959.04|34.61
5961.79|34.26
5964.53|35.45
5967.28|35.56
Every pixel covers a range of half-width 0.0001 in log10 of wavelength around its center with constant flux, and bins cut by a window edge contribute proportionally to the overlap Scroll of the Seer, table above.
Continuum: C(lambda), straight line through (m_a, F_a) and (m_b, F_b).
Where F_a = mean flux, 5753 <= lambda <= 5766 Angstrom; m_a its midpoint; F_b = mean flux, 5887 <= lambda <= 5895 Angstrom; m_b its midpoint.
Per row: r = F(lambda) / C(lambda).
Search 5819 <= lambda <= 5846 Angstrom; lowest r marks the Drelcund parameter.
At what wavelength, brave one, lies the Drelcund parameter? 5831.45 Angstrom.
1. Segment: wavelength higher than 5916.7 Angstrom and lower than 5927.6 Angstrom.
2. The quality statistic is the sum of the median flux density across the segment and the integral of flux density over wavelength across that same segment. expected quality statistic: 395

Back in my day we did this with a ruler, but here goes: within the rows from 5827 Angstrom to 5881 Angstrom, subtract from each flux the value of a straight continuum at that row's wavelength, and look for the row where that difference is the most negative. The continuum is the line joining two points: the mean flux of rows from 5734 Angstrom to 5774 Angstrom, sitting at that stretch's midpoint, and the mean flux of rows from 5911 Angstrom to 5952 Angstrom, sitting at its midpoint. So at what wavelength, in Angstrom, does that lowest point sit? 5831.45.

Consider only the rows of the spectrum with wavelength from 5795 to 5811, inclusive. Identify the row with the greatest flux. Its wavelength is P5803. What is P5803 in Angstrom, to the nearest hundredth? 5807.33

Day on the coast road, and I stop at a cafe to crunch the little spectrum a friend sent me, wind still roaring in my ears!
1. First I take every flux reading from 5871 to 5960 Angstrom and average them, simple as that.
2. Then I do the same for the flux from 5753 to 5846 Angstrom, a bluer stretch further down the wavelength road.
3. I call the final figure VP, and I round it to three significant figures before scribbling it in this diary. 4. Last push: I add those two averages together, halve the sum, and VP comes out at 33.8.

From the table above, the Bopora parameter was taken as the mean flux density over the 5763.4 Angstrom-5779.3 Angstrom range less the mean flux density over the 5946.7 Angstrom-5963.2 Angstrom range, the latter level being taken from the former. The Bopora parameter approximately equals 2.3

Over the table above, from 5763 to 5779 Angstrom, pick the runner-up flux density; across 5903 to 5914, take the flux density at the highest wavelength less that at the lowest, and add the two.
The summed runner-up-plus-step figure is 35.1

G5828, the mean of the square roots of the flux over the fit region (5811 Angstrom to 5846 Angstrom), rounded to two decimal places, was 5.95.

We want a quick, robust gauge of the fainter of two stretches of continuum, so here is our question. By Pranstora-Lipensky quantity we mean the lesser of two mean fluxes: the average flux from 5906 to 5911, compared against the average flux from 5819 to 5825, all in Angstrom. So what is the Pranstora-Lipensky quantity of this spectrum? 34.2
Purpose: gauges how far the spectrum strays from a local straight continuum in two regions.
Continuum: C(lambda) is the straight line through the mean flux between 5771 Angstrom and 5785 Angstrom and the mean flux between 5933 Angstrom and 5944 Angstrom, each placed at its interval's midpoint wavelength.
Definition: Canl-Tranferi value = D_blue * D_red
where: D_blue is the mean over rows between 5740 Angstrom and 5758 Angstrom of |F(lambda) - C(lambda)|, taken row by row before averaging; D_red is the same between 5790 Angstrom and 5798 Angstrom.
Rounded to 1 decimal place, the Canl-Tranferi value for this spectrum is 1.9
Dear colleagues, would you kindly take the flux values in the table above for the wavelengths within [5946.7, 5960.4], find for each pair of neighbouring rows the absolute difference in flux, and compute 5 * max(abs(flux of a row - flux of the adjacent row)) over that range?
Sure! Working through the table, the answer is 24.6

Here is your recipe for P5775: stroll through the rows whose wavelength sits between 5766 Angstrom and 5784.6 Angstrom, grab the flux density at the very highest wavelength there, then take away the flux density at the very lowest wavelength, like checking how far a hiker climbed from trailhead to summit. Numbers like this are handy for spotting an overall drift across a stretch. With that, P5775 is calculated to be -6.1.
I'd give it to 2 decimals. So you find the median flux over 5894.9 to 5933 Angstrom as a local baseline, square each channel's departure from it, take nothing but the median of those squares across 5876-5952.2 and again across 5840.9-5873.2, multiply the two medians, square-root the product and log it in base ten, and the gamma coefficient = 0.32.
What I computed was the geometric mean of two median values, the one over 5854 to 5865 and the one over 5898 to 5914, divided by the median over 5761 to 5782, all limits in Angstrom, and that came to 0.93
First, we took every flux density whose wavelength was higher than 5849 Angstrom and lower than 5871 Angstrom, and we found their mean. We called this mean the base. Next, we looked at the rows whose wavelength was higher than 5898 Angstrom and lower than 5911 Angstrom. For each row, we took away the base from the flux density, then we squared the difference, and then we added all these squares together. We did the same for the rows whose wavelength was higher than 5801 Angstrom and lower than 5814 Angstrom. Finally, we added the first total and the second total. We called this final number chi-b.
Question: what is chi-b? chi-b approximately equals 37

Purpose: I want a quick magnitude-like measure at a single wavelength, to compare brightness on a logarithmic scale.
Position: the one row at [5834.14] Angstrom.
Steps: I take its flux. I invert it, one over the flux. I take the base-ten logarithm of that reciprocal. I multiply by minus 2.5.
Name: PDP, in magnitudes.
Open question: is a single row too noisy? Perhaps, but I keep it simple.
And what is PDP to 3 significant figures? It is 3.83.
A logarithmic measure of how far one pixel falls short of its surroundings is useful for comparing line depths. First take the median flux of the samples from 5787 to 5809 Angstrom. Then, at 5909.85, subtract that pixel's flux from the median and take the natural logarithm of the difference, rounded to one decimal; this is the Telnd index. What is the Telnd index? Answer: 0.1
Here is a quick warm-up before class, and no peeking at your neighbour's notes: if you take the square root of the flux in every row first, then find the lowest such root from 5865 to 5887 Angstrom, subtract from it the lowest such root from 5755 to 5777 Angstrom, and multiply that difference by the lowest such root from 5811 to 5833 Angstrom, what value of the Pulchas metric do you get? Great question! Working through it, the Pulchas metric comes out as -3.2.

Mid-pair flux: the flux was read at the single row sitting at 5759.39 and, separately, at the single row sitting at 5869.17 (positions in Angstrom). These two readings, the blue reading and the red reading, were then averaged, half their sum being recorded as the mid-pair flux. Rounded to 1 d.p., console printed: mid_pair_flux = 36.1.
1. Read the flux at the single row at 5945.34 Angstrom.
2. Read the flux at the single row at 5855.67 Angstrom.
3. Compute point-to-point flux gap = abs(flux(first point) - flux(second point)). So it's 1.4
